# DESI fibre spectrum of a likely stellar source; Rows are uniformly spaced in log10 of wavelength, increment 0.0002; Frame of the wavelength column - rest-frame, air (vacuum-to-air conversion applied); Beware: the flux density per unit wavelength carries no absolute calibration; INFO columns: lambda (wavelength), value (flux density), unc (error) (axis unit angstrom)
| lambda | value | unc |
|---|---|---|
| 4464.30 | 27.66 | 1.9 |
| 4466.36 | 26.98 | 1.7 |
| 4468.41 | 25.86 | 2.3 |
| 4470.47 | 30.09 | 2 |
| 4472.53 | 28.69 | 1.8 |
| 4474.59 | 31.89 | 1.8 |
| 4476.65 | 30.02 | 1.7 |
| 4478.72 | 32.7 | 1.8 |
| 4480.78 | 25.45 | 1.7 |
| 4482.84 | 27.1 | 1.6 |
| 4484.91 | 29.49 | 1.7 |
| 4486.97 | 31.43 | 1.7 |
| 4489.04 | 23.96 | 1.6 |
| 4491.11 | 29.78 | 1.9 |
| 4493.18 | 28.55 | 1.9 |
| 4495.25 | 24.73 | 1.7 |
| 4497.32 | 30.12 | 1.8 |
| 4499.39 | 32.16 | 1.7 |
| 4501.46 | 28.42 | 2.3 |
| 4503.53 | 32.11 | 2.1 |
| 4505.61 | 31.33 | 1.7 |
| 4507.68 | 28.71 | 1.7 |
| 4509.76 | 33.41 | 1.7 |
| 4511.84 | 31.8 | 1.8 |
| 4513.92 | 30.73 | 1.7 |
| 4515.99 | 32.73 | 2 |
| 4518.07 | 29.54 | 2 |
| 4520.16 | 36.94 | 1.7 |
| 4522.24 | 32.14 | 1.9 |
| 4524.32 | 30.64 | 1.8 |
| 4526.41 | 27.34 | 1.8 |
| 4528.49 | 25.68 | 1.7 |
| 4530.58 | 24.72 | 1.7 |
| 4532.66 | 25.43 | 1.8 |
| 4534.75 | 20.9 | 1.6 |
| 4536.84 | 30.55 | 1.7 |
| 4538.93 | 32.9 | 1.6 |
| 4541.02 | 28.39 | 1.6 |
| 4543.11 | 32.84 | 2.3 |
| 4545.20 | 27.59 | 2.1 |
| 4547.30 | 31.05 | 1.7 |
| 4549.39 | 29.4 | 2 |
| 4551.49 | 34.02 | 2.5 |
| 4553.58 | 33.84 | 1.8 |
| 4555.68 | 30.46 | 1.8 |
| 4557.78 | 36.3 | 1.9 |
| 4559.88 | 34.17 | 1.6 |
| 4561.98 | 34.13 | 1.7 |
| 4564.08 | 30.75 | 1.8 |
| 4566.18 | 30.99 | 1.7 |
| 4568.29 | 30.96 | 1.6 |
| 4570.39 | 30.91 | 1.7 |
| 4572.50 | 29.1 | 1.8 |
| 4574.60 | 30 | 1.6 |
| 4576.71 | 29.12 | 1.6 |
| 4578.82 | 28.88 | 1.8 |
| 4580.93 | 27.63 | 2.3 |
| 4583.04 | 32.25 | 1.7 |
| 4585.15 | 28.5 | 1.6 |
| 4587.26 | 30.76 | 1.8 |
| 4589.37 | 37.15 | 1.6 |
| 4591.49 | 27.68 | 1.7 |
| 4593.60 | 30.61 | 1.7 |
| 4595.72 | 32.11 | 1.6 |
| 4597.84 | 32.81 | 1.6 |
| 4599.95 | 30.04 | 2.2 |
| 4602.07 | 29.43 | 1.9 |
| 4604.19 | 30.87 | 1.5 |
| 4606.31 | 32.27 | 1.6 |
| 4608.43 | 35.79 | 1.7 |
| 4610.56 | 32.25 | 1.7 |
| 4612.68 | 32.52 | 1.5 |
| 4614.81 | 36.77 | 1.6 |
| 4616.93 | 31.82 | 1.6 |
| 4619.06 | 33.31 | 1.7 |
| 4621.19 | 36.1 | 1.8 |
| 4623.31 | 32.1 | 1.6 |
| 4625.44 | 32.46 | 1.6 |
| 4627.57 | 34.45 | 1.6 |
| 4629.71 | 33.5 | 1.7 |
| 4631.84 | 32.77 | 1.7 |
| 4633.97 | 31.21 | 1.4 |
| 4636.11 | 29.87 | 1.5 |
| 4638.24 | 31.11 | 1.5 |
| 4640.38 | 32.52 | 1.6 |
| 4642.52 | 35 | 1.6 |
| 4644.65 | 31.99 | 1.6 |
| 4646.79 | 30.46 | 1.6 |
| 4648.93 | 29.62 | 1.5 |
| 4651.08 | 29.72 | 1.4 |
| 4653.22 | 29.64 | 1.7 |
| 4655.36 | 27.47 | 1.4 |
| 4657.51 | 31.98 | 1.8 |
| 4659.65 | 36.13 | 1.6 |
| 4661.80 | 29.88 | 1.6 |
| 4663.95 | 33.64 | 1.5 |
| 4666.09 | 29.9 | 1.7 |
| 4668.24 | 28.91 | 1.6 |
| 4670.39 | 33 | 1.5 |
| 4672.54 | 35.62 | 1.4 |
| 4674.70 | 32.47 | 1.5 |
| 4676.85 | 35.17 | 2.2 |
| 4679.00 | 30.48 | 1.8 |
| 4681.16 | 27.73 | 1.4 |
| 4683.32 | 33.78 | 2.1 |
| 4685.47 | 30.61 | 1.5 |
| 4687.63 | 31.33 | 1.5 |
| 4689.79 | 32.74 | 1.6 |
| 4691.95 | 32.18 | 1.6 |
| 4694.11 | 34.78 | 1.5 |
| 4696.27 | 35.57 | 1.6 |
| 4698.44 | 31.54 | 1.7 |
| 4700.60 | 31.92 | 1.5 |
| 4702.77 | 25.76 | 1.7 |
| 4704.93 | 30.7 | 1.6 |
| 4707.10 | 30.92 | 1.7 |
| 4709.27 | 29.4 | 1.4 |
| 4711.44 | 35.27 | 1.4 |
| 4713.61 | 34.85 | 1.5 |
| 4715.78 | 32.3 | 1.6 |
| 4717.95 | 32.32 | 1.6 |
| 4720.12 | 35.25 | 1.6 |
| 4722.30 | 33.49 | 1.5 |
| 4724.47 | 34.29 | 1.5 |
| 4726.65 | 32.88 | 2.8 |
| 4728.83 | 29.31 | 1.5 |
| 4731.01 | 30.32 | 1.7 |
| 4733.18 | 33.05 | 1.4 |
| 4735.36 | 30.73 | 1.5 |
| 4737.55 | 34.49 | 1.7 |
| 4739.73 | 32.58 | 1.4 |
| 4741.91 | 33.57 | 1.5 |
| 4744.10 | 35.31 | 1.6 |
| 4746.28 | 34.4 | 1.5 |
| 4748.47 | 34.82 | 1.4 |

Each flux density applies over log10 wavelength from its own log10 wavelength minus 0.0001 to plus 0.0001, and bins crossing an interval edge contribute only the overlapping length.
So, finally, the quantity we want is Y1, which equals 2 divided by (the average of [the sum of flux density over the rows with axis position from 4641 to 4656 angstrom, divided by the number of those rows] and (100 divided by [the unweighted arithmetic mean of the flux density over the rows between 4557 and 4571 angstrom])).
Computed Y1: 0.119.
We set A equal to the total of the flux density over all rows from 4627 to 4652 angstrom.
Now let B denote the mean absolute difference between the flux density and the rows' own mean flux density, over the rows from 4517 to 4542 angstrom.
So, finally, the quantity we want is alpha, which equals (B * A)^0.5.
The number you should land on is 35.8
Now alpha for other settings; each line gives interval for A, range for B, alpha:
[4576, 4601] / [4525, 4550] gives 32.0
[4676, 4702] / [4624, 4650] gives 23.1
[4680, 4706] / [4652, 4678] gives 29.9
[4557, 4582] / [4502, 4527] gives 25.4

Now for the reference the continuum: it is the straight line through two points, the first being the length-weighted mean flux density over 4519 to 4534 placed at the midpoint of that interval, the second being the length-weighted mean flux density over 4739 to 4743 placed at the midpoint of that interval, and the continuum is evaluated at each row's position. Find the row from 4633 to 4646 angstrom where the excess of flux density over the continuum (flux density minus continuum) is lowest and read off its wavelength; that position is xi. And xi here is 4636.11 angstrom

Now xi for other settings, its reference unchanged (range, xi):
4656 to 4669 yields 4668.24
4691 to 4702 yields 4698.44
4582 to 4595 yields 4591.49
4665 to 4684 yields 4681.16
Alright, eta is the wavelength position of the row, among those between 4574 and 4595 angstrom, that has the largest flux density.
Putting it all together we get 4589.37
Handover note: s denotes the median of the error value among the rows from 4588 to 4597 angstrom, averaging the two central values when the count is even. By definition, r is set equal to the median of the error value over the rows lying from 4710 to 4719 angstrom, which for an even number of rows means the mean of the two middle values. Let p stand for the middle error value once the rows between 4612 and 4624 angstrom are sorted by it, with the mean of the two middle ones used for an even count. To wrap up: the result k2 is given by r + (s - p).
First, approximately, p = 1.60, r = 1.55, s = 1.650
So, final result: 1.60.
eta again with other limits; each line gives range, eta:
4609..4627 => 4614.81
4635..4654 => 4642.52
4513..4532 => 4520.16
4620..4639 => 4621.19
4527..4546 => 4538.93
